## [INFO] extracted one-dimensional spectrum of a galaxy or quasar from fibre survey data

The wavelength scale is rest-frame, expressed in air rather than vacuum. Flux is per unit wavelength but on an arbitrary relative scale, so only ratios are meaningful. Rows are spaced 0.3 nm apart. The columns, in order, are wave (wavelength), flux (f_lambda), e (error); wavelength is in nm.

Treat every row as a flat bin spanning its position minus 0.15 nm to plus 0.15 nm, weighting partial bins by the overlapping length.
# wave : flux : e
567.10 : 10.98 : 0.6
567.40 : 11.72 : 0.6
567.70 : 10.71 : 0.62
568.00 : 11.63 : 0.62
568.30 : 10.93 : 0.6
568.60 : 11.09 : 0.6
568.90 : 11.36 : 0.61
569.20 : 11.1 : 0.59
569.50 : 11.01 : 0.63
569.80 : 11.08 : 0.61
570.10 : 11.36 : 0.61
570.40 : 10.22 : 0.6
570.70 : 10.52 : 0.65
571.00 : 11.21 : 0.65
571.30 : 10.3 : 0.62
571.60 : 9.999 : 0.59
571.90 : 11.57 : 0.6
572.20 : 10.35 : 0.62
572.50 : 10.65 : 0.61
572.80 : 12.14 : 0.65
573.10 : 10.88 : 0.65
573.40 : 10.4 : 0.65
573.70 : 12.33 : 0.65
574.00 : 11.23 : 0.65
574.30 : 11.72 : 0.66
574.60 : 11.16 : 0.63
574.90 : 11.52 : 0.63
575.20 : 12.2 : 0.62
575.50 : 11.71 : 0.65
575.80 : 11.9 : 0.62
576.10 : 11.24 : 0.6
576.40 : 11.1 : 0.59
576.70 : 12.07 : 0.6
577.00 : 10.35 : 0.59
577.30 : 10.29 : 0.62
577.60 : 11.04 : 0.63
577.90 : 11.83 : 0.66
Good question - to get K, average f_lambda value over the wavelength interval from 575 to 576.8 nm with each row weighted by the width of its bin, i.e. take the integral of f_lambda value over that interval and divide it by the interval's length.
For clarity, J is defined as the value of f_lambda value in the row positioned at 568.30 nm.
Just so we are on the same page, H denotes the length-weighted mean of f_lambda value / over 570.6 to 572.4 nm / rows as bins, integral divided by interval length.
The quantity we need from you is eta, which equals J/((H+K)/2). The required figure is 0.98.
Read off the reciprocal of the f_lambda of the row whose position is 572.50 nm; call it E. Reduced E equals 0.094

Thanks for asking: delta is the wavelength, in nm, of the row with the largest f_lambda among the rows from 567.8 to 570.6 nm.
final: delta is 568.00 nm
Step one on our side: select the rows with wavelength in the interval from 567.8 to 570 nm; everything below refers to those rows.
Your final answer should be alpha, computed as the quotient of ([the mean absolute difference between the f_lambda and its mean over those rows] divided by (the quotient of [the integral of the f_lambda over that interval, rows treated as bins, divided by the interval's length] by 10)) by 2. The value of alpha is 0.08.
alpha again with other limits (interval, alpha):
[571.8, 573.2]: 0.27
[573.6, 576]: 0.14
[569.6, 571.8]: 0.22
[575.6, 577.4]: 0.26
